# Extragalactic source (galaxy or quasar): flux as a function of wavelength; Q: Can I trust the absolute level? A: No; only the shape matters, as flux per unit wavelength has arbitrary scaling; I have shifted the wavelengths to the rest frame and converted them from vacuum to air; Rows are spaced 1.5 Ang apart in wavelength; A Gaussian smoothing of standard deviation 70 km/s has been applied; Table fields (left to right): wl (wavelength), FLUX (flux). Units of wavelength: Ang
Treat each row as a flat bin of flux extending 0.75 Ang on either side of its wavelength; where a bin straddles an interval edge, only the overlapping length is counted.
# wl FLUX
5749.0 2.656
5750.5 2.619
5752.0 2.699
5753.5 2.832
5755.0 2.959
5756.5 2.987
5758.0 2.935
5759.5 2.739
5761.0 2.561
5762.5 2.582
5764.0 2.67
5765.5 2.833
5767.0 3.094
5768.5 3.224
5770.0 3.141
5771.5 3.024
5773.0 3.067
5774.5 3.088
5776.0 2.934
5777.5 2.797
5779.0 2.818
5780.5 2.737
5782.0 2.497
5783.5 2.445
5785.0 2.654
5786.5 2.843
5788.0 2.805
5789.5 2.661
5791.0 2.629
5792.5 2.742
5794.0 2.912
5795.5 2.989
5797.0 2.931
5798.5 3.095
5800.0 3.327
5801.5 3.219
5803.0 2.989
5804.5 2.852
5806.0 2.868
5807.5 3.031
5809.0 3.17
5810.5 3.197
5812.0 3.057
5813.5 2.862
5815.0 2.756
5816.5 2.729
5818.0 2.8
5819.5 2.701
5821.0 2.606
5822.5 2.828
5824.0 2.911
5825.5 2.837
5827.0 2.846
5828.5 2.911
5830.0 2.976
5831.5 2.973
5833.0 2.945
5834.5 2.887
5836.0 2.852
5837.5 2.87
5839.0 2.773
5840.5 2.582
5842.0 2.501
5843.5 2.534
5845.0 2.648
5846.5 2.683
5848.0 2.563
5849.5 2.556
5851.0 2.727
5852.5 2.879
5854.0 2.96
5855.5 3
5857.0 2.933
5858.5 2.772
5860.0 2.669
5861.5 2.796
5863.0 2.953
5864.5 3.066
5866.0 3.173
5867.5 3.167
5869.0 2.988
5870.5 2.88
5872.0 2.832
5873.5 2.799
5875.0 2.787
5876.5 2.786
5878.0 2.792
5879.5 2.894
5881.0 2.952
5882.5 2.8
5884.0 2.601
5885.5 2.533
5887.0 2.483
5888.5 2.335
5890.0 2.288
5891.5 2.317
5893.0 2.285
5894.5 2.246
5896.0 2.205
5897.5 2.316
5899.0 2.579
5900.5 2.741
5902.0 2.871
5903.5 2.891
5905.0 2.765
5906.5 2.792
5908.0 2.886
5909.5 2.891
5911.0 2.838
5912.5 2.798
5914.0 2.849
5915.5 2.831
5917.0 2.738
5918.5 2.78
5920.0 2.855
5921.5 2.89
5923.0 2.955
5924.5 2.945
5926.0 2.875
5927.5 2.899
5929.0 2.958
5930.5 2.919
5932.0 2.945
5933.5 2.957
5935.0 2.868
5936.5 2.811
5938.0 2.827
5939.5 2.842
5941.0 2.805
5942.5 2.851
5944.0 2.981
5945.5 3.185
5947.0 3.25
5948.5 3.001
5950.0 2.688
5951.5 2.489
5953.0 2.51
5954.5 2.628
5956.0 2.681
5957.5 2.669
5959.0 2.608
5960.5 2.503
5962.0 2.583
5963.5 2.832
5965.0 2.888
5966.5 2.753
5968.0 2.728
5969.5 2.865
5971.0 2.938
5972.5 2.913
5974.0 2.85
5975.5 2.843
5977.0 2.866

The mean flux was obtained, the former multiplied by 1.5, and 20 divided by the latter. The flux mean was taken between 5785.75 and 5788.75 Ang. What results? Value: 4.72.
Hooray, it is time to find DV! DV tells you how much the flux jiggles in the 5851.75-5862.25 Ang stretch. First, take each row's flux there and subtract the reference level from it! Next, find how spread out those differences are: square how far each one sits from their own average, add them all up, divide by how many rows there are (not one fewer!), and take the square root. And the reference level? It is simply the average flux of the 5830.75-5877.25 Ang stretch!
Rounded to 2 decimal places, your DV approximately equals 0.11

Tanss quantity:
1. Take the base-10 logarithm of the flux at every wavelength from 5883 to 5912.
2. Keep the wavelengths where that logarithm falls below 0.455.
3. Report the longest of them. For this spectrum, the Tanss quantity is 5911.0 Ang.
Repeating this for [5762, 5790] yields 5789.5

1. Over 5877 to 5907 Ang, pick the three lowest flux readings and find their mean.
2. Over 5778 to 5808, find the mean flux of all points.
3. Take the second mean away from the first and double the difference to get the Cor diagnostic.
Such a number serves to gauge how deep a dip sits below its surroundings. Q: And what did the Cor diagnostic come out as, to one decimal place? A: -1.2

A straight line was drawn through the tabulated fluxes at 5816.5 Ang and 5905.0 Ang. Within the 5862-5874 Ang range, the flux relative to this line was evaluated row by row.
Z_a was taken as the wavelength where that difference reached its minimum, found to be 5873.5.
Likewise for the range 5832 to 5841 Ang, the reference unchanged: 5840.5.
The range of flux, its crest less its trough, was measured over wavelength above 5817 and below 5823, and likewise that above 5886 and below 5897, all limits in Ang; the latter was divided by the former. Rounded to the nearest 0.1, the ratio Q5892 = 1.3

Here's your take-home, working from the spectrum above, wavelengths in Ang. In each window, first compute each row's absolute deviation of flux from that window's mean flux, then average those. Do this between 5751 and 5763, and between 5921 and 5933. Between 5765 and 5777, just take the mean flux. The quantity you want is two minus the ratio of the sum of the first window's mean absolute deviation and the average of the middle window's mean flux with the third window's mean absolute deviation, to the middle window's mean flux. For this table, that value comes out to 1.45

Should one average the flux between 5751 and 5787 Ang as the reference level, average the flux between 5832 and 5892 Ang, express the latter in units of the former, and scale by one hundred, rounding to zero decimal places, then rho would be 97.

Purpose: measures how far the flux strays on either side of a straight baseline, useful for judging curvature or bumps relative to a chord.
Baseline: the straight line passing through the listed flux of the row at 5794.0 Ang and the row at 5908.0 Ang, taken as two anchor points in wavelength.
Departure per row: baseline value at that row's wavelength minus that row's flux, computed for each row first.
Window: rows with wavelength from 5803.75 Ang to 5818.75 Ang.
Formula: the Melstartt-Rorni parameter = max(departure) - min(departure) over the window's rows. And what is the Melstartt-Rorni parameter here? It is 0.47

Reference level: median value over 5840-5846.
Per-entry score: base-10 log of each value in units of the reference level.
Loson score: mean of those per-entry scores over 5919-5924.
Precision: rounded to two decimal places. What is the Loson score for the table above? 0.05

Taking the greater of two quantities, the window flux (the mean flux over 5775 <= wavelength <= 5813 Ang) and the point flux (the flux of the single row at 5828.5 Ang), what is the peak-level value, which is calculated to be 2.9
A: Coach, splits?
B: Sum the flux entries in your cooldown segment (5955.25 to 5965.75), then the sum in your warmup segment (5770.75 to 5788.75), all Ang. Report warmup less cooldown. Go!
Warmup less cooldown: 15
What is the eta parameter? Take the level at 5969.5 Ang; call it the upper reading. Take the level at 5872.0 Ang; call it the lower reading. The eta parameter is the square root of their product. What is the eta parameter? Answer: 2.85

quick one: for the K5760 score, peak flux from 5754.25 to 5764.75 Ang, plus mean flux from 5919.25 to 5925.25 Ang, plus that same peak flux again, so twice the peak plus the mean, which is 8.9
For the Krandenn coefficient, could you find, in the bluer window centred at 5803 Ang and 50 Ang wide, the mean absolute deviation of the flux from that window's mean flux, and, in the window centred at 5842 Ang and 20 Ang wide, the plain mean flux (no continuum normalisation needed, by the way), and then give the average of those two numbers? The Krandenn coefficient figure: 1.43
